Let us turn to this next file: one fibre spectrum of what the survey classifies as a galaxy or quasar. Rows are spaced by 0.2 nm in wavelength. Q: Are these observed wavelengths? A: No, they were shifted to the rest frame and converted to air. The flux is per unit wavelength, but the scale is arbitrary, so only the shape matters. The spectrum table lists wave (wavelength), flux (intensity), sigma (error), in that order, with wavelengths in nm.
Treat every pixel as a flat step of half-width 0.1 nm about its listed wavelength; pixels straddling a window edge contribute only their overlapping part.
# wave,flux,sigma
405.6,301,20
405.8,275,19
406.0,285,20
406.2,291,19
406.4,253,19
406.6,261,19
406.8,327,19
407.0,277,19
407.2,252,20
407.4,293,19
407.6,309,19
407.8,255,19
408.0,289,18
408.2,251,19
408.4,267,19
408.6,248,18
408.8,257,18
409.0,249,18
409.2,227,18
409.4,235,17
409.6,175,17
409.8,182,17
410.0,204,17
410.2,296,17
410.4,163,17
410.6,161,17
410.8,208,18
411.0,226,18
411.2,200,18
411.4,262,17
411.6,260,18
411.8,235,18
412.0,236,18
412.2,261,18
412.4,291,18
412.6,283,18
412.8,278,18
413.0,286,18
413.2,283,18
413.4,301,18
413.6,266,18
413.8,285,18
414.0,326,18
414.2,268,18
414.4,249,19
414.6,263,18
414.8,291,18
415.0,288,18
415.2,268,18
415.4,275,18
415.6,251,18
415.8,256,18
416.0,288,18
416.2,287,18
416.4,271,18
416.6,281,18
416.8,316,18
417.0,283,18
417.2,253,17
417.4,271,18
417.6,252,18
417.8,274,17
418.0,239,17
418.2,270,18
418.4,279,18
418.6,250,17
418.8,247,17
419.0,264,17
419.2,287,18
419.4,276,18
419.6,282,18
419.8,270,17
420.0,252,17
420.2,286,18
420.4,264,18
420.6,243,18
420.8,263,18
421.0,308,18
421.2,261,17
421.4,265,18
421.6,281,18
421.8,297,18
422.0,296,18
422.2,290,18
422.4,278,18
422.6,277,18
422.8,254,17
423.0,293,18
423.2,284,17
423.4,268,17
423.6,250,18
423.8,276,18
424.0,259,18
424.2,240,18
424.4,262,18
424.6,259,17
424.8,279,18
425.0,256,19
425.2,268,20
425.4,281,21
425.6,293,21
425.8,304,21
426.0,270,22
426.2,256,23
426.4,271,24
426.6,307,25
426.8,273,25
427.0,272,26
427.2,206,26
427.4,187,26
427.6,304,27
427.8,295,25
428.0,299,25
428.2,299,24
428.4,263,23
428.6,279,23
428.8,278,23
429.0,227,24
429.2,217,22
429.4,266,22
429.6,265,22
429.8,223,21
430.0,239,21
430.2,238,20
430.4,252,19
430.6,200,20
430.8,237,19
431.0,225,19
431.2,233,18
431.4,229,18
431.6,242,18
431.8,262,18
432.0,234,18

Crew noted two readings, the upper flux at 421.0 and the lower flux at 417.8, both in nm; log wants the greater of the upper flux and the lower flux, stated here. 308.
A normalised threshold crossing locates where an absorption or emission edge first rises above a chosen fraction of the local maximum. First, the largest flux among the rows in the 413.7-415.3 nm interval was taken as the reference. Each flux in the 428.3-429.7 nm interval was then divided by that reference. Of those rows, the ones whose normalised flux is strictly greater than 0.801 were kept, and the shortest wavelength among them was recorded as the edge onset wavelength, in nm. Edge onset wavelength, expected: 428.4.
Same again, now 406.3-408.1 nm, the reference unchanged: 406.8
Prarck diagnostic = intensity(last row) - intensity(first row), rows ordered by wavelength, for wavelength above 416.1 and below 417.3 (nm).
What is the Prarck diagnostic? -34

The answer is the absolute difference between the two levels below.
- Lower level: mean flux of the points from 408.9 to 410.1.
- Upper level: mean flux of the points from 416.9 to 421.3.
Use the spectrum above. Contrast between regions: 55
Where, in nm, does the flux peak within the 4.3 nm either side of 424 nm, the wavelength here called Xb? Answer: 421.0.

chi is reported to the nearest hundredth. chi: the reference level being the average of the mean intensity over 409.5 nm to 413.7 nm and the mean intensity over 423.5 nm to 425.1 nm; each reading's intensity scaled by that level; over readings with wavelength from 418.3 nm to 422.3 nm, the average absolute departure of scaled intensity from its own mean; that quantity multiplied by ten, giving 0.60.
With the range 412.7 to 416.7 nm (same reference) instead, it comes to 0.54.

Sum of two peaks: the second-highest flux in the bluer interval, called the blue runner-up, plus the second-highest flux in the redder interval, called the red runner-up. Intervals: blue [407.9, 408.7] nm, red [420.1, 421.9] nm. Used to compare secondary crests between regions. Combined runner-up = 564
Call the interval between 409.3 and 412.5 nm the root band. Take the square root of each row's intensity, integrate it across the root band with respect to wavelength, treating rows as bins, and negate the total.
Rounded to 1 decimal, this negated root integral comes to -47.8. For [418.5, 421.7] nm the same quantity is -52.4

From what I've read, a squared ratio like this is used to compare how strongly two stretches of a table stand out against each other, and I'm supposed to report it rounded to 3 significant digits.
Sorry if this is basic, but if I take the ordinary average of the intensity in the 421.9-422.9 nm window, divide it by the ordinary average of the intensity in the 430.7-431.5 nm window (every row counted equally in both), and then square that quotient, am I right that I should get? 1.46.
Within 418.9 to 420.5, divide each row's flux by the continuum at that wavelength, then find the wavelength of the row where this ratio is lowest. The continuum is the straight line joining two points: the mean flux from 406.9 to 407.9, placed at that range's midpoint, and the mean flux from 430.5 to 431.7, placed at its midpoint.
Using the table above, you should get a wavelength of 420.0 nm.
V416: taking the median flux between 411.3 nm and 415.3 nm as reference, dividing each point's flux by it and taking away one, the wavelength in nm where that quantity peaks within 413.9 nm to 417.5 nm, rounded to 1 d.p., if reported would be 414.0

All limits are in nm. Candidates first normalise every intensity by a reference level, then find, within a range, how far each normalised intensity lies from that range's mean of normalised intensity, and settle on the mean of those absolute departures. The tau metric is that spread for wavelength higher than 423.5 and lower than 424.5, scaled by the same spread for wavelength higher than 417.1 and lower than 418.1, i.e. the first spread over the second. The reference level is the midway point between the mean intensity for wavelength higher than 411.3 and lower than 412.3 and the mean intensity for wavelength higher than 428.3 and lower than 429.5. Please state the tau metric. 0.84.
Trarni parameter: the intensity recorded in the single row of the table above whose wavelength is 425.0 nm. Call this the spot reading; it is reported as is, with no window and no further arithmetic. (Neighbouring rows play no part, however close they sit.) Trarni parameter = 256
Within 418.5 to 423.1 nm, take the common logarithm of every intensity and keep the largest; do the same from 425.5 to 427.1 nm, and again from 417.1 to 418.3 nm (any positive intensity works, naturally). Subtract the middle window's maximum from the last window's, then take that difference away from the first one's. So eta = 2.54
